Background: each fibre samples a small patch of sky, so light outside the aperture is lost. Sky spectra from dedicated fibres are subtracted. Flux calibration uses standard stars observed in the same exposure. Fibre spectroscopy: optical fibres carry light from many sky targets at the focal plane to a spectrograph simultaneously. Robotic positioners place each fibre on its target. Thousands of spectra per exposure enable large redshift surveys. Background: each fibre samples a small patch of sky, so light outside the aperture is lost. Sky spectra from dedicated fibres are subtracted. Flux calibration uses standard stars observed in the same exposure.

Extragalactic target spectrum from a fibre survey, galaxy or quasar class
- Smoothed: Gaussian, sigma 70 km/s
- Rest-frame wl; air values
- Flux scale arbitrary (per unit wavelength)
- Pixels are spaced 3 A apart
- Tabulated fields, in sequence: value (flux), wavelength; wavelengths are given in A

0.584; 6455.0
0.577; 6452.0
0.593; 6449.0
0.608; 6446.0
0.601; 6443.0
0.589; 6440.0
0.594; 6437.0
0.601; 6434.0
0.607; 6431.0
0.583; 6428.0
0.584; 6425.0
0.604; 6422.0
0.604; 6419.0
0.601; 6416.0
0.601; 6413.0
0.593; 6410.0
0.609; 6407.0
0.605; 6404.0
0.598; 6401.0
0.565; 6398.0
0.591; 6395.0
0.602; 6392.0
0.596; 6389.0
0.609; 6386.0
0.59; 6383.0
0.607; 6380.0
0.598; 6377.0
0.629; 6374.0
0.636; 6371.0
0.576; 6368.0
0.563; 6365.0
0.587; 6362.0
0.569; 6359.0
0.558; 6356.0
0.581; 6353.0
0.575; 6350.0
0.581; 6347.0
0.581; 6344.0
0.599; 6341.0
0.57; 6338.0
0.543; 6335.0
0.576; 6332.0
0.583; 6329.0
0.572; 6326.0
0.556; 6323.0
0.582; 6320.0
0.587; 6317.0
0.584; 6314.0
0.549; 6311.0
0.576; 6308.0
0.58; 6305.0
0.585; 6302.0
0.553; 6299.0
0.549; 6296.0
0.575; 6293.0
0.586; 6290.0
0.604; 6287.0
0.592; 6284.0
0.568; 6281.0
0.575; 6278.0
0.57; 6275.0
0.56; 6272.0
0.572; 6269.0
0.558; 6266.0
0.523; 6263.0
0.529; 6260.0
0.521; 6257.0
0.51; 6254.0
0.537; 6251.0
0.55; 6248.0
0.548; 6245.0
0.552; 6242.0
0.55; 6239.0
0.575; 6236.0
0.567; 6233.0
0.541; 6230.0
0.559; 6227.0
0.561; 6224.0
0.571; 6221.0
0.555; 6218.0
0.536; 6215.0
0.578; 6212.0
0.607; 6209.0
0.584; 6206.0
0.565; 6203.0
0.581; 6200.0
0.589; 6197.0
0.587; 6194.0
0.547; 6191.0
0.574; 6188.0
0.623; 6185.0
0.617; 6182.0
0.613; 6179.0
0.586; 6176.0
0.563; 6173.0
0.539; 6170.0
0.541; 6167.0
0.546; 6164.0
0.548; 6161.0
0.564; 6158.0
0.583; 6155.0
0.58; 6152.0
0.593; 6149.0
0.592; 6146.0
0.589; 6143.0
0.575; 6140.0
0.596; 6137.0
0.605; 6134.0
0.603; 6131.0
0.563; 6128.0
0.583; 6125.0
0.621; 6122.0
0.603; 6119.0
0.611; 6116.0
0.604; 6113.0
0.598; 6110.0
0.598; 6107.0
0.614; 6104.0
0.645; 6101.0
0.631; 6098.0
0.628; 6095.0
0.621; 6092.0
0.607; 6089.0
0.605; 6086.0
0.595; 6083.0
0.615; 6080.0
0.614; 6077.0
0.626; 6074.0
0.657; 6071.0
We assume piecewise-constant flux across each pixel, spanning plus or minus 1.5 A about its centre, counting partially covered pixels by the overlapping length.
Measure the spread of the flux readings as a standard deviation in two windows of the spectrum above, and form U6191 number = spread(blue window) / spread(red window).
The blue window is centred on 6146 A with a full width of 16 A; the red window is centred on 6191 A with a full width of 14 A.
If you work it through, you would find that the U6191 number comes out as 0.29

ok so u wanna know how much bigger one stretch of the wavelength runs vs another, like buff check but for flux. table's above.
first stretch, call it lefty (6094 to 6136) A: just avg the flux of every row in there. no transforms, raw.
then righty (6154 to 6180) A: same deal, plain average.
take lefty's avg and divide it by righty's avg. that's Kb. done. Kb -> 1.08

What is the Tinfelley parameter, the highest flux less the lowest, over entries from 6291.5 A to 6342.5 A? 0.056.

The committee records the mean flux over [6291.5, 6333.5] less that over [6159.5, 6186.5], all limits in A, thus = 0.00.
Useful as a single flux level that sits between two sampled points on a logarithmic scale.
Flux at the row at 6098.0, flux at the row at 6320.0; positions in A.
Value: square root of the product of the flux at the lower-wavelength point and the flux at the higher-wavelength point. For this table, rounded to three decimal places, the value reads 0.606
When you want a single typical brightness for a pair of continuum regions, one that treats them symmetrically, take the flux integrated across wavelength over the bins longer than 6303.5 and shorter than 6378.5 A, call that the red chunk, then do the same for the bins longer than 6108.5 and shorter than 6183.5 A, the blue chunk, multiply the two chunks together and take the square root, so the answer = 43.7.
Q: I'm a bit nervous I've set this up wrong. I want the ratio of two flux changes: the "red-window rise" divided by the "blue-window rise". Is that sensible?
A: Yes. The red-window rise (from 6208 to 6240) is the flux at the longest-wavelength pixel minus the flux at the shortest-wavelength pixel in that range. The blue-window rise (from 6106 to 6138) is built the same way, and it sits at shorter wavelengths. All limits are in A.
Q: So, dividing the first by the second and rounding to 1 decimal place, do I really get 28.5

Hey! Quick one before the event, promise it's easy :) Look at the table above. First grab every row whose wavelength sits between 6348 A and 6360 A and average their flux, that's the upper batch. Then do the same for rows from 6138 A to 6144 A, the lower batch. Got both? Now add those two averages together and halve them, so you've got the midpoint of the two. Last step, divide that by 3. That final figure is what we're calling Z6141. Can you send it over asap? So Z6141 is 0.192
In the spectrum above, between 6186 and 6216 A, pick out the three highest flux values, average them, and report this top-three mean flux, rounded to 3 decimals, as 0.594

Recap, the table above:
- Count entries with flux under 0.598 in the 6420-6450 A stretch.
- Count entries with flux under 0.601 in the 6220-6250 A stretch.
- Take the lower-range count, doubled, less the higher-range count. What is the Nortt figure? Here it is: 15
